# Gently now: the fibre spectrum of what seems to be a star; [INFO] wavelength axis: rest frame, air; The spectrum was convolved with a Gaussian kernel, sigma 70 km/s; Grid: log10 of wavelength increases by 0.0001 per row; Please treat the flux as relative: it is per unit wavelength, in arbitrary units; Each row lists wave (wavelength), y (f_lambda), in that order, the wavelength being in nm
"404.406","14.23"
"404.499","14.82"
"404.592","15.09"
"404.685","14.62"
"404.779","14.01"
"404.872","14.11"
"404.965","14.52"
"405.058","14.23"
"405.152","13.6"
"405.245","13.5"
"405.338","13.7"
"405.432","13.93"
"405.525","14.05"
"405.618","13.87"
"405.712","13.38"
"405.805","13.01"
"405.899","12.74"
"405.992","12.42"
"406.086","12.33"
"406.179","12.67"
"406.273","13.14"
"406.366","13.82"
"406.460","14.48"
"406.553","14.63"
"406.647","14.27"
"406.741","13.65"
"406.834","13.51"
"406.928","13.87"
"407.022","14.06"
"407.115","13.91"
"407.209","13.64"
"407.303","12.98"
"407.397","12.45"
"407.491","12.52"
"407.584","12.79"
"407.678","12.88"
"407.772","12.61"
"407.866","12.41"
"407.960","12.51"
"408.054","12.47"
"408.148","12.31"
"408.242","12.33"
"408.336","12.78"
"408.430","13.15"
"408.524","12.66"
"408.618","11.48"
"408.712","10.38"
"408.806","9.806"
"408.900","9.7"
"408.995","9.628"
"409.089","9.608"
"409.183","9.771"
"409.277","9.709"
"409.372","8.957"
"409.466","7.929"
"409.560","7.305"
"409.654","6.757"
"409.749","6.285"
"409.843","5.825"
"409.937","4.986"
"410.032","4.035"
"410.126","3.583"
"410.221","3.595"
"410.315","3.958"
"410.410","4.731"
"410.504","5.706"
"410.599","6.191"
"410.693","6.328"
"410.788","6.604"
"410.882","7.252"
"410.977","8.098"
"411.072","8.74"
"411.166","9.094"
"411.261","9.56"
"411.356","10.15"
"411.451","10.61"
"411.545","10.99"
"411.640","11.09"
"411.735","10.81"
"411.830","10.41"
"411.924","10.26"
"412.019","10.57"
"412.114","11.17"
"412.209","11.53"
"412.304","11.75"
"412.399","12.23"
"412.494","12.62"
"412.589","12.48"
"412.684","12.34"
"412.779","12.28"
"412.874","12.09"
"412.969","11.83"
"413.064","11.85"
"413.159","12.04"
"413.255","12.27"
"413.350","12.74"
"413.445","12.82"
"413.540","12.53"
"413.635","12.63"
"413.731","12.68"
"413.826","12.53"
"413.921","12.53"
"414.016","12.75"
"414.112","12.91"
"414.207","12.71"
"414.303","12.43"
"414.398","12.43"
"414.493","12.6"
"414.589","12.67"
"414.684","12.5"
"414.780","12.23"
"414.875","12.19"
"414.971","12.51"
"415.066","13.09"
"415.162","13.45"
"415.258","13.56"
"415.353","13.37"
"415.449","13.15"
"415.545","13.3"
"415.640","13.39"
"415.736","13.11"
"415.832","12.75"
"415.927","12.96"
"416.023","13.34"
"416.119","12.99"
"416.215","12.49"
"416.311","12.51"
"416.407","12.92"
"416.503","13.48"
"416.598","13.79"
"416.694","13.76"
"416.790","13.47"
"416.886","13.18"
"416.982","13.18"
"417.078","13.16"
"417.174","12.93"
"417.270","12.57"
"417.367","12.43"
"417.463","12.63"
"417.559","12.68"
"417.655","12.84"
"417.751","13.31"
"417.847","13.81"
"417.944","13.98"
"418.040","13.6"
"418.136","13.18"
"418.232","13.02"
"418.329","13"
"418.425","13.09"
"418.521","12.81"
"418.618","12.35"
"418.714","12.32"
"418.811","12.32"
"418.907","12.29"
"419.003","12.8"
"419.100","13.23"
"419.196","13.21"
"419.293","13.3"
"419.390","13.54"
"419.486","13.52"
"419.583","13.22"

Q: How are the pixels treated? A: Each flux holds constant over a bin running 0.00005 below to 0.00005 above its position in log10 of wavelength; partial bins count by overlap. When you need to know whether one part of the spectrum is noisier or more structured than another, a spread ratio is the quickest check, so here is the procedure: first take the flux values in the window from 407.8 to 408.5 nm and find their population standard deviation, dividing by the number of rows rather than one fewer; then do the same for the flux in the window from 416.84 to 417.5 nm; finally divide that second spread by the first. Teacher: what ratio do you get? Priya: 1.1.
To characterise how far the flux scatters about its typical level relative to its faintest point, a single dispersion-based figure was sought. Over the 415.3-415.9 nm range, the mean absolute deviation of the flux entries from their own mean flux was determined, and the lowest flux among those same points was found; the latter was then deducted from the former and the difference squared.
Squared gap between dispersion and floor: 158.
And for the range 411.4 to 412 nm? 100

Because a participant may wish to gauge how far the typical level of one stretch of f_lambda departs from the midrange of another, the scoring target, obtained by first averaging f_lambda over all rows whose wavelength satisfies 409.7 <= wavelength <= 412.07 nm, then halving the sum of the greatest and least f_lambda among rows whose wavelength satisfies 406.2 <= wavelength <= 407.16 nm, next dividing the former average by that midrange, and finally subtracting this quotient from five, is 4.45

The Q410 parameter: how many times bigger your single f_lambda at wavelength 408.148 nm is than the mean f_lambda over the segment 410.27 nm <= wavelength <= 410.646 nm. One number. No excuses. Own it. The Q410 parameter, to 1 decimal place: 2.4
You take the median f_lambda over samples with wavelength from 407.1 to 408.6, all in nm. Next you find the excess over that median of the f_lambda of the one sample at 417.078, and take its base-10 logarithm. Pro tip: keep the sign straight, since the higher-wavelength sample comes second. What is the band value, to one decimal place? -0.3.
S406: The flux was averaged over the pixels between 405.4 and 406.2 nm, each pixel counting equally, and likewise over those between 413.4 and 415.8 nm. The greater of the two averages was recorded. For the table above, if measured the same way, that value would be 13.2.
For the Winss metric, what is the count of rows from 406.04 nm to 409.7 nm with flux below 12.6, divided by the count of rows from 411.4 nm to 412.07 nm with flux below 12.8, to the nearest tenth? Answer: 2.9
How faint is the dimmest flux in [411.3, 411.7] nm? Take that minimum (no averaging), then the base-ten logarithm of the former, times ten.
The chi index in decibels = 10.1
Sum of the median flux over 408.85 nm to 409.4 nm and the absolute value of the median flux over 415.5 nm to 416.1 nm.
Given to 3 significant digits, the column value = 22.9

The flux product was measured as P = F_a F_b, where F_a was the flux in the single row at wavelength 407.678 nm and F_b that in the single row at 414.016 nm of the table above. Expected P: 164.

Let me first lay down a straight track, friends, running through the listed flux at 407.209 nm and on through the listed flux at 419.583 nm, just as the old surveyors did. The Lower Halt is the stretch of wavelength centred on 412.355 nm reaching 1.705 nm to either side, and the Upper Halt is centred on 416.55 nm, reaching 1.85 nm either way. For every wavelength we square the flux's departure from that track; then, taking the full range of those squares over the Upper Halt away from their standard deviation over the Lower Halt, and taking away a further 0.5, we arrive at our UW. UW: 11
